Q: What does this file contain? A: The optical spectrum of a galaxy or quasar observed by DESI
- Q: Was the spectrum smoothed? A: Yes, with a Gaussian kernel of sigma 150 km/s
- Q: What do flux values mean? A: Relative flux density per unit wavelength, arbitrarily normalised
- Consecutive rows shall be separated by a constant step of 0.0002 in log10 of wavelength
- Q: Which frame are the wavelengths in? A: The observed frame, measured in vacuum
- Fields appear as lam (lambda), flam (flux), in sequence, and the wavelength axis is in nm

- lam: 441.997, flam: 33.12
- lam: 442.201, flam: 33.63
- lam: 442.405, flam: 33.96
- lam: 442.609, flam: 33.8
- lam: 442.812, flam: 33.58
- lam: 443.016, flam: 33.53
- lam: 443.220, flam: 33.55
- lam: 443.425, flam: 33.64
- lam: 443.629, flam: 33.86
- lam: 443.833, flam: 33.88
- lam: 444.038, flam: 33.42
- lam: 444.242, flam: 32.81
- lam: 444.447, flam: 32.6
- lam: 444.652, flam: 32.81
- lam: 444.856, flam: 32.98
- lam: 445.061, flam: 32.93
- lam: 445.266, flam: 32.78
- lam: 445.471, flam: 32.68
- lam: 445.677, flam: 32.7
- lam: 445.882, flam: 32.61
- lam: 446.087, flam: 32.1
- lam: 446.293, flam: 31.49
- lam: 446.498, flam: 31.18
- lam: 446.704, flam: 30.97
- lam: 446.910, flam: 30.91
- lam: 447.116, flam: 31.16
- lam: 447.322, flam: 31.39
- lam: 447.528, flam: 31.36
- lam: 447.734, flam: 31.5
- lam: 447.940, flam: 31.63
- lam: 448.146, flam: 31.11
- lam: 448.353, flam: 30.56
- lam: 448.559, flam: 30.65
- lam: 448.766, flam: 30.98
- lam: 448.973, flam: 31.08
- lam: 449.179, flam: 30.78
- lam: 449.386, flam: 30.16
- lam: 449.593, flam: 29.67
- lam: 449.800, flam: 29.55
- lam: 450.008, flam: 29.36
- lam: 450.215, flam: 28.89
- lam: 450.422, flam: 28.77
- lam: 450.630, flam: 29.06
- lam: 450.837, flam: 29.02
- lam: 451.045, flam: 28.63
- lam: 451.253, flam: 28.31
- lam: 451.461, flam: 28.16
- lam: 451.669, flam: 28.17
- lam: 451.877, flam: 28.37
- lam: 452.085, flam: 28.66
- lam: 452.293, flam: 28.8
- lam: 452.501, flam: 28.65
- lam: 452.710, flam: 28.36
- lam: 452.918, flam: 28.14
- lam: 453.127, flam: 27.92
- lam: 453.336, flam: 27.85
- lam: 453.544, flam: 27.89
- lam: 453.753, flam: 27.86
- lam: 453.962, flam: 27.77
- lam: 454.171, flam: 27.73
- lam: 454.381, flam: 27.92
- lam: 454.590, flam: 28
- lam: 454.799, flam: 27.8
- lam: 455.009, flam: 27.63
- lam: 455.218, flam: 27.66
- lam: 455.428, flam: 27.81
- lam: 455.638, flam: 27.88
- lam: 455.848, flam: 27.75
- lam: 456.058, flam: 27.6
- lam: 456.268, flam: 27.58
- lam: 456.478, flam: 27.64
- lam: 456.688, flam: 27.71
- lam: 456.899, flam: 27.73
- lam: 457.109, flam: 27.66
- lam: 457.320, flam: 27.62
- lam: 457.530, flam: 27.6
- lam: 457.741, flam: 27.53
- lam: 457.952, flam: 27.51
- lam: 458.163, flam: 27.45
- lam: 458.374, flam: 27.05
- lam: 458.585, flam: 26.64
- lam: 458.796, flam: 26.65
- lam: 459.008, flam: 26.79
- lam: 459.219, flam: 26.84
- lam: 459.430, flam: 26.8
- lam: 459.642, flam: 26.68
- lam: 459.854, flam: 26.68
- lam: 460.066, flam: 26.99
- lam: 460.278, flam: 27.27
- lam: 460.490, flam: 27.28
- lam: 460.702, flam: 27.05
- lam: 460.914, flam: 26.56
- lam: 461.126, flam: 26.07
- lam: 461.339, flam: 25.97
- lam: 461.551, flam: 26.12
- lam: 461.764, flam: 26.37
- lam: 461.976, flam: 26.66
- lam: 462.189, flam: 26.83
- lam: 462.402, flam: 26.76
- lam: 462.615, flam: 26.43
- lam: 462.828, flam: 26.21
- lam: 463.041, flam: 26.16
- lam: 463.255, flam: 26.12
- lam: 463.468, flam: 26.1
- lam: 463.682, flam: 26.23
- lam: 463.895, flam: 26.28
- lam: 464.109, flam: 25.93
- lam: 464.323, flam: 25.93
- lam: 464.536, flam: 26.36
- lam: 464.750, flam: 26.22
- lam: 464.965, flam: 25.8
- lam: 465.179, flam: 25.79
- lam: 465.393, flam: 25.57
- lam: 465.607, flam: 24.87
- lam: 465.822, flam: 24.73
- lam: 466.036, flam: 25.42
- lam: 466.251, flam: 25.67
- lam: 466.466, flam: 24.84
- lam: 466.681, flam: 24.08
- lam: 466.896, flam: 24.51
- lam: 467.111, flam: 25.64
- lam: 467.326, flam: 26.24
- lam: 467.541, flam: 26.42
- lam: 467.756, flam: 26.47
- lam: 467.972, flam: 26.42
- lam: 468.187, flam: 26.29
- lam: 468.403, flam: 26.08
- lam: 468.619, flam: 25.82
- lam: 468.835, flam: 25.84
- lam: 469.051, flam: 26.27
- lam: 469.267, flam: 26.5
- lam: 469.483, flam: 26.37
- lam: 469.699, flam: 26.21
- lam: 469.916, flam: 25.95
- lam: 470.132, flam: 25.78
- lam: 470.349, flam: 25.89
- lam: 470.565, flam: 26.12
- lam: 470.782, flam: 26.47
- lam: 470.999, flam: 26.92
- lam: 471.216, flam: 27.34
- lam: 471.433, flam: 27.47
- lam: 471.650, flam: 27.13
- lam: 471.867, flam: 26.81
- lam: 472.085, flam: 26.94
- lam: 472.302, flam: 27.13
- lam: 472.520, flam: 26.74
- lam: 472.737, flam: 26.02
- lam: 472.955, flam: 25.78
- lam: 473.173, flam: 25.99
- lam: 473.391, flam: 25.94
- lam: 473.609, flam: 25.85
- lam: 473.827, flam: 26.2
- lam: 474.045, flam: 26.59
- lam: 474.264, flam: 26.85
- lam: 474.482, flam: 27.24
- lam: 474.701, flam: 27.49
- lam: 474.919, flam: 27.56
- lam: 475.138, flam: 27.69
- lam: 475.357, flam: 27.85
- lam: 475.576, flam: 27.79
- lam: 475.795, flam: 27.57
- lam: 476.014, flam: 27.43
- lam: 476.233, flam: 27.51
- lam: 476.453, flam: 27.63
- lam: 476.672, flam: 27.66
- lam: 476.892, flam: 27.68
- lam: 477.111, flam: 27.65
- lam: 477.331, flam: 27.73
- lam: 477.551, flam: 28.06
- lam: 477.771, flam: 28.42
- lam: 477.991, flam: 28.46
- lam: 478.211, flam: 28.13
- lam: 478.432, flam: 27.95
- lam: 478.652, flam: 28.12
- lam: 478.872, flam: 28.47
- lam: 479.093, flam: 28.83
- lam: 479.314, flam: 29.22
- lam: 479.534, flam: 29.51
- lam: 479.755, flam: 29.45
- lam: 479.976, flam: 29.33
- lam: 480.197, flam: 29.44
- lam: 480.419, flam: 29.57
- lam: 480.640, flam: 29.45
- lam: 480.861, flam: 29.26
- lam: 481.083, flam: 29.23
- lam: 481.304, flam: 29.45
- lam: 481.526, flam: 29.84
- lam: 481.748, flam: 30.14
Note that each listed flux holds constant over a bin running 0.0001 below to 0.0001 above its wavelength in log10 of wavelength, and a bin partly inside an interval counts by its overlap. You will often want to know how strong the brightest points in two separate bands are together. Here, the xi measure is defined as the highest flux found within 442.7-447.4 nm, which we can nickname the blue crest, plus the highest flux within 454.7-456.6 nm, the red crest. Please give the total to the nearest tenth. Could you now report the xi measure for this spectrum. 61.8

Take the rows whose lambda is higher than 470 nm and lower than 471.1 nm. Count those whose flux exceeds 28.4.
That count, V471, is 0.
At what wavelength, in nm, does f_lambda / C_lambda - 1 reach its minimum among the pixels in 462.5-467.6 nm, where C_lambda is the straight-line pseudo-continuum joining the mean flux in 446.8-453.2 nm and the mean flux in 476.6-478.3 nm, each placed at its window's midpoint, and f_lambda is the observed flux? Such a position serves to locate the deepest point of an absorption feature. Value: 466.681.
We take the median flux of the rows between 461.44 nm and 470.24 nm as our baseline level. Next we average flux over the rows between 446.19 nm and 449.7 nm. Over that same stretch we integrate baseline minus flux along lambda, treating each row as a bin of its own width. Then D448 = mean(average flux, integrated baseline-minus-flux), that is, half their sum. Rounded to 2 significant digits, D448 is 7.0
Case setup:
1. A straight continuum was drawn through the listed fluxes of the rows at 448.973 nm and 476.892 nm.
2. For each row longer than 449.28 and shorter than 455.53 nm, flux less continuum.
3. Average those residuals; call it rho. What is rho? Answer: -2.2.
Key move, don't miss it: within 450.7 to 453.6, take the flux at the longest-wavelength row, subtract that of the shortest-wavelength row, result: -1.1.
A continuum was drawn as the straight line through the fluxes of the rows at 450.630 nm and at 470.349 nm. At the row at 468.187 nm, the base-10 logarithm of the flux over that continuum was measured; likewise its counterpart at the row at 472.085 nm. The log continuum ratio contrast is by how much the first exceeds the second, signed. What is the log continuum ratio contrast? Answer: -0.021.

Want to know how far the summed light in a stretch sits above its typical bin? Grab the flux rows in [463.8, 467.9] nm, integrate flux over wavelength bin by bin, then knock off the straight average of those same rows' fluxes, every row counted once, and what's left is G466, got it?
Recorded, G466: 79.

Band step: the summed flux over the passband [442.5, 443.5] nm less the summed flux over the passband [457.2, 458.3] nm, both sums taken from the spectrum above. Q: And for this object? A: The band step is 30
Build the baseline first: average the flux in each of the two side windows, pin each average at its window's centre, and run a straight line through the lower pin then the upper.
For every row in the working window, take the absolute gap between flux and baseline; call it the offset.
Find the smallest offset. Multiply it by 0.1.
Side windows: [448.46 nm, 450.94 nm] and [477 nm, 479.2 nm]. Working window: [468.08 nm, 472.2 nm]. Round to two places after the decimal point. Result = 0.11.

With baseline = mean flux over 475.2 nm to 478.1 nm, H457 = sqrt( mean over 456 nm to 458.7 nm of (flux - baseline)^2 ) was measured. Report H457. 0.4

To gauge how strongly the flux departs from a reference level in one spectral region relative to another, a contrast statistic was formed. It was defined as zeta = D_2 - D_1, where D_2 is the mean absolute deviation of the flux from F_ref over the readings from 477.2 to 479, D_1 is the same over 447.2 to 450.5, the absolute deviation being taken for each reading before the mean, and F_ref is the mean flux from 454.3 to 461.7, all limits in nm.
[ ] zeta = -2.3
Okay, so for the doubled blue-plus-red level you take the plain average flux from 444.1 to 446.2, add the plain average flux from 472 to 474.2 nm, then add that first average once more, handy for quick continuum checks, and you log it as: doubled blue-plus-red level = 92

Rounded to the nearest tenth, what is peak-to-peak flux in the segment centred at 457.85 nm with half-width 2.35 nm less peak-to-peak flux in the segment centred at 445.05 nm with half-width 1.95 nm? -1.7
